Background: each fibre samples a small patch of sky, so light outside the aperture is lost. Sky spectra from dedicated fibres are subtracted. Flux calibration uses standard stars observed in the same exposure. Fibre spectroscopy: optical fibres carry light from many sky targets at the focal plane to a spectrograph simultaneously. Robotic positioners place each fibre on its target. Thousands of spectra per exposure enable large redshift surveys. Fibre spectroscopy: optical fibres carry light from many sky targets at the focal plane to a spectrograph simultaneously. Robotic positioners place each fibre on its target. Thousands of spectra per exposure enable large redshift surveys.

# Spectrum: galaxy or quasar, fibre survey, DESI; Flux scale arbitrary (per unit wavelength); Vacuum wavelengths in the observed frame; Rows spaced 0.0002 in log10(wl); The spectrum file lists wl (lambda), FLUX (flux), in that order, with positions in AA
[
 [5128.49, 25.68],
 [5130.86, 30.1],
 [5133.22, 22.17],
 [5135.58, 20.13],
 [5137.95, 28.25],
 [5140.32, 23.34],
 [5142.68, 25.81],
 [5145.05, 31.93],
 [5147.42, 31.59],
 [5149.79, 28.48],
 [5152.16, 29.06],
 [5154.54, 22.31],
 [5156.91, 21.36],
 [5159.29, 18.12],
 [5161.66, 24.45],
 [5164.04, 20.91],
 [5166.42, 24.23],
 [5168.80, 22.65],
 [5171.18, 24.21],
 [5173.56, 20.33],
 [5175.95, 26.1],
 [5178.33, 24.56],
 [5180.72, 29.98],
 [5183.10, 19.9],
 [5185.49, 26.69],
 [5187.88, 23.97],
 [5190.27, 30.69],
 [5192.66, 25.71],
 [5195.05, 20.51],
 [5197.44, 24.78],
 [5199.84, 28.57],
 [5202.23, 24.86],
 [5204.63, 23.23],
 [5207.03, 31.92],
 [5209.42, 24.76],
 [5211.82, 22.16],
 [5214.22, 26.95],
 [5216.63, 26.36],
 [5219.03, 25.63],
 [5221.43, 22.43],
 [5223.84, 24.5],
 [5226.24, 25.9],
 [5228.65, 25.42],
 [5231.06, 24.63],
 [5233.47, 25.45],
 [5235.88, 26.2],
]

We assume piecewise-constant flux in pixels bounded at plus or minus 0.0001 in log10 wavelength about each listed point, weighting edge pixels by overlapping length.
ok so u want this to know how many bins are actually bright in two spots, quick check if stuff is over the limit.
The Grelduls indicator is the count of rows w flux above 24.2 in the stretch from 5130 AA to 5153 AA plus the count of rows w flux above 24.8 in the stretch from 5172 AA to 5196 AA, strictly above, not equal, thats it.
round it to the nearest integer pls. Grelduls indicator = 12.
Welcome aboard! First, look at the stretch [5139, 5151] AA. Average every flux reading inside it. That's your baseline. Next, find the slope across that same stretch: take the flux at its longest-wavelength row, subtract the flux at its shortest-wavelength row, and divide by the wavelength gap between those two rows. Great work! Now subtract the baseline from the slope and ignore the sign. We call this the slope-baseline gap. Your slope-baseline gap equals 27.7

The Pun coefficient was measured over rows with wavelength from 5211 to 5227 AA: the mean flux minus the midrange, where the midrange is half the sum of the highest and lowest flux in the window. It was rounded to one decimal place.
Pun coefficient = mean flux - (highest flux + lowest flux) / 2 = 0.3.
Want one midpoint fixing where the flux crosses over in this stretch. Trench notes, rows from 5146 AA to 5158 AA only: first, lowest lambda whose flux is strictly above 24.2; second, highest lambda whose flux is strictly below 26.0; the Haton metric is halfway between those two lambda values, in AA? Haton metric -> 5152.2 AA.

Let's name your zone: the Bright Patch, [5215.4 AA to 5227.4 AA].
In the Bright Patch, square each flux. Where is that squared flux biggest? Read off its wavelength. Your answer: 5216.63 AA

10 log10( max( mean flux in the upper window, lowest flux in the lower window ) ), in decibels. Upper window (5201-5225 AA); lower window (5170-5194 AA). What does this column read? 14.03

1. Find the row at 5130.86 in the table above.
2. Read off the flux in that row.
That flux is 30.1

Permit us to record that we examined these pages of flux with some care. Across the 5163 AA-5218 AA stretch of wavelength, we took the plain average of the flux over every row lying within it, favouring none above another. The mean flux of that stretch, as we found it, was 25.0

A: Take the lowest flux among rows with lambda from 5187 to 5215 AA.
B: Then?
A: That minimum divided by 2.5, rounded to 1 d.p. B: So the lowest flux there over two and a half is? 8.2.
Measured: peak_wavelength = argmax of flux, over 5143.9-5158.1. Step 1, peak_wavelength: 5145.05 AA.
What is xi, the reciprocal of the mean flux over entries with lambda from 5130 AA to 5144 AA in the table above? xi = 0.0401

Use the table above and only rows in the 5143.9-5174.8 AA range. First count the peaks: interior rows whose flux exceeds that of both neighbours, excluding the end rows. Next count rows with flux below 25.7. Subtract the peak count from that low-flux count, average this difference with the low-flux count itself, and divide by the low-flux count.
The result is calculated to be 0.78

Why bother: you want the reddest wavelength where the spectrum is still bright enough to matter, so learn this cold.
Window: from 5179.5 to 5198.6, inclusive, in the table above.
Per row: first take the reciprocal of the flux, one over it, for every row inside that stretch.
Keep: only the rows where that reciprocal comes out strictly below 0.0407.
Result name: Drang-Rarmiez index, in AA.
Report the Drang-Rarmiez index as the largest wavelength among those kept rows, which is 5197.44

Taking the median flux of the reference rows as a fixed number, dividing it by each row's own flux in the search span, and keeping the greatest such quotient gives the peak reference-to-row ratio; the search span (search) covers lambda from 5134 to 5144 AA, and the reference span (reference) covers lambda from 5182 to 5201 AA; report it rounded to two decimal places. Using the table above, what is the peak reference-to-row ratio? 1.25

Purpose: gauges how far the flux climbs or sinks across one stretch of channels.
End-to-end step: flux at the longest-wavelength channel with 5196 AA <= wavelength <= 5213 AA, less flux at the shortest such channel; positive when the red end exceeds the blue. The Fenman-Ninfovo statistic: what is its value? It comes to -3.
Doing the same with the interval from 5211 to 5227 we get 4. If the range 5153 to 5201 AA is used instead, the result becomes 6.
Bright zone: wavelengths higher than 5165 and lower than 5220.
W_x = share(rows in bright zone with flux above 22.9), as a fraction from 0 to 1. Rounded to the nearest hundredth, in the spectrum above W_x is 0.78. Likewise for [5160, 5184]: 0.60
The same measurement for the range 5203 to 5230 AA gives 0.82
